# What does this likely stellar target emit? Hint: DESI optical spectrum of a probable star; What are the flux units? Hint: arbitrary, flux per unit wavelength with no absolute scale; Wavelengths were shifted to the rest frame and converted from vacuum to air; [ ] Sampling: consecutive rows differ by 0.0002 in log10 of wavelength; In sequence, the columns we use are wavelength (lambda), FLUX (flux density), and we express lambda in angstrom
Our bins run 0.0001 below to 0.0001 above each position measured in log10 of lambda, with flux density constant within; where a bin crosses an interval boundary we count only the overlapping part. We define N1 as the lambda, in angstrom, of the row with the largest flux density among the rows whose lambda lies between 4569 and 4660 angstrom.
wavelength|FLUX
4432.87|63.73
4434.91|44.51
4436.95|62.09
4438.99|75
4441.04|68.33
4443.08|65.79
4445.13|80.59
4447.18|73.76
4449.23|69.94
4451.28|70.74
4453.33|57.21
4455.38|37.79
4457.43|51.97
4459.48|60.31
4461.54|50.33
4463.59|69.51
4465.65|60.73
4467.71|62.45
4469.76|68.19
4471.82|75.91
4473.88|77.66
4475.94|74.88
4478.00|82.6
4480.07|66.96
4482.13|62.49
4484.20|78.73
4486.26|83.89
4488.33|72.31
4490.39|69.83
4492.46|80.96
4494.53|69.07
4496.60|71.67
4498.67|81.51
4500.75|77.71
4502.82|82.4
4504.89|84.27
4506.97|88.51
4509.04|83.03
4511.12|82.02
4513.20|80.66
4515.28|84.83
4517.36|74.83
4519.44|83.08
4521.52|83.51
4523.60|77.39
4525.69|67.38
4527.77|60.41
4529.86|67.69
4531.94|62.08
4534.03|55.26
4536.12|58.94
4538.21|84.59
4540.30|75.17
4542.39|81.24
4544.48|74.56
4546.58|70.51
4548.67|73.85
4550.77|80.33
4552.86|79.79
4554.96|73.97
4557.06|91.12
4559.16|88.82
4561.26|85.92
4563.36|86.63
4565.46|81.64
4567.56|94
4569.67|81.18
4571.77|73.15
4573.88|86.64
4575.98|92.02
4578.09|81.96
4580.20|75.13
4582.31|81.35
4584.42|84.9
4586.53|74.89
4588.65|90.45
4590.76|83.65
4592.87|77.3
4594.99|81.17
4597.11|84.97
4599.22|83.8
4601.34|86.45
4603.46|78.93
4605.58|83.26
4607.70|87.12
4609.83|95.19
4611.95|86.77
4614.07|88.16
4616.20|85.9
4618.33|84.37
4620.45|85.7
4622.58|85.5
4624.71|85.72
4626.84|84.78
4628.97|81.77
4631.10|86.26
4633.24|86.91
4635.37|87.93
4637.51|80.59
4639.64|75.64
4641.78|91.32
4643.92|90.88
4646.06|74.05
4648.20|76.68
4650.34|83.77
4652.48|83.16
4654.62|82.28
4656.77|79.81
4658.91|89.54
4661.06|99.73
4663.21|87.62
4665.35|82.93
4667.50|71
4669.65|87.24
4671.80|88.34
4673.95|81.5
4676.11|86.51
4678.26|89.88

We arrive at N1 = 4609.83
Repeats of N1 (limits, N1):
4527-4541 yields 4538.21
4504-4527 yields 4506.97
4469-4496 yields 4486.26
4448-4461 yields 4451.28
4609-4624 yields 4609.83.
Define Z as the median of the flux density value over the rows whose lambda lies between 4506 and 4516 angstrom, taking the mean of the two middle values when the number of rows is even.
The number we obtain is 83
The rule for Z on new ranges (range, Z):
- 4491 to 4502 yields 78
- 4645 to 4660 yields 82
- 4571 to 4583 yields 82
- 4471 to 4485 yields 76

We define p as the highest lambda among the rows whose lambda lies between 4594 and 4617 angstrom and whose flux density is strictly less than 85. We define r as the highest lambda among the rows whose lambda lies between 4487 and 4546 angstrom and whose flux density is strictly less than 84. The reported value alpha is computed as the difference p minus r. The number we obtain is 61.1 angstrom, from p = 4605.58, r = 4544.48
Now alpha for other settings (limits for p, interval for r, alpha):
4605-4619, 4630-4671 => -49.2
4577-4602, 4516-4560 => 44.3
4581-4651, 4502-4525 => 126.7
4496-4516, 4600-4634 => -113.7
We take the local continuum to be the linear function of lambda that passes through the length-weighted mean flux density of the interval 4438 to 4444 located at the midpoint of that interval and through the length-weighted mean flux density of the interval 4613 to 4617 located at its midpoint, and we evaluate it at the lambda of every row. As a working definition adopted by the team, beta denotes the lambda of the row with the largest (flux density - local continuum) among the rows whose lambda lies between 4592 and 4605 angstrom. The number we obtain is 4601.34 angstrom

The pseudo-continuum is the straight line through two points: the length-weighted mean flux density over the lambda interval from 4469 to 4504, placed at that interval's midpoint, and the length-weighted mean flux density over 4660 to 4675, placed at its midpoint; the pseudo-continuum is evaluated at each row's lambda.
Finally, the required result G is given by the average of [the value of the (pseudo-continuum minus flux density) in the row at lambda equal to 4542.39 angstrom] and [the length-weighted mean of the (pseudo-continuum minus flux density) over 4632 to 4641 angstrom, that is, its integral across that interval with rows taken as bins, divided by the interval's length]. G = -1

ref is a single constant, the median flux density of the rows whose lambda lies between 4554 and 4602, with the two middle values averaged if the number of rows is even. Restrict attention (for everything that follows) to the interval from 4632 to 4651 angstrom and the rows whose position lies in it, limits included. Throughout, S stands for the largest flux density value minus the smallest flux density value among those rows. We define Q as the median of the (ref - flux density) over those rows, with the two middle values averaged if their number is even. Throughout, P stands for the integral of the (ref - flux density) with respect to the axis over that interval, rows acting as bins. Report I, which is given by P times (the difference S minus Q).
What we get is 230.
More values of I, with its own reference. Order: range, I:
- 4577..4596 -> 642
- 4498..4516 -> 176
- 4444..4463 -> 8143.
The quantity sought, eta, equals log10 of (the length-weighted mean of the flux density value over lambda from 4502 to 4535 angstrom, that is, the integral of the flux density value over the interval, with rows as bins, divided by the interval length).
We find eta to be 1.88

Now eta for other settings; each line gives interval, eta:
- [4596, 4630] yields 1.93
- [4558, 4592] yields 1.92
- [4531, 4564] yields 1.88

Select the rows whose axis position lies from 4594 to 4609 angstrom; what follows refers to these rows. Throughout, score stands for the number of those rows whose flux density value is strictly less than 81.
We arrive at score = 1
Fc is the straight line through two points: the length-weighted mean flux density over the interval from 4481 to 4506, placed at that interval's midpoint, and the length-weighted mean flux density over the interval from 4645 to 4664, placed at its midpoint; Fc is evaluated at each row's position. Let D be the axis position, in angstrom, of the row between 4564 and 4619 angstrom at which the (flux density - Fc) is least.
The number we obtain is 4571.77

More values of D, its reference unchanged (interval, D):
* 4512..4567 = 4534.03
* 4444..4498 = 4455.38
